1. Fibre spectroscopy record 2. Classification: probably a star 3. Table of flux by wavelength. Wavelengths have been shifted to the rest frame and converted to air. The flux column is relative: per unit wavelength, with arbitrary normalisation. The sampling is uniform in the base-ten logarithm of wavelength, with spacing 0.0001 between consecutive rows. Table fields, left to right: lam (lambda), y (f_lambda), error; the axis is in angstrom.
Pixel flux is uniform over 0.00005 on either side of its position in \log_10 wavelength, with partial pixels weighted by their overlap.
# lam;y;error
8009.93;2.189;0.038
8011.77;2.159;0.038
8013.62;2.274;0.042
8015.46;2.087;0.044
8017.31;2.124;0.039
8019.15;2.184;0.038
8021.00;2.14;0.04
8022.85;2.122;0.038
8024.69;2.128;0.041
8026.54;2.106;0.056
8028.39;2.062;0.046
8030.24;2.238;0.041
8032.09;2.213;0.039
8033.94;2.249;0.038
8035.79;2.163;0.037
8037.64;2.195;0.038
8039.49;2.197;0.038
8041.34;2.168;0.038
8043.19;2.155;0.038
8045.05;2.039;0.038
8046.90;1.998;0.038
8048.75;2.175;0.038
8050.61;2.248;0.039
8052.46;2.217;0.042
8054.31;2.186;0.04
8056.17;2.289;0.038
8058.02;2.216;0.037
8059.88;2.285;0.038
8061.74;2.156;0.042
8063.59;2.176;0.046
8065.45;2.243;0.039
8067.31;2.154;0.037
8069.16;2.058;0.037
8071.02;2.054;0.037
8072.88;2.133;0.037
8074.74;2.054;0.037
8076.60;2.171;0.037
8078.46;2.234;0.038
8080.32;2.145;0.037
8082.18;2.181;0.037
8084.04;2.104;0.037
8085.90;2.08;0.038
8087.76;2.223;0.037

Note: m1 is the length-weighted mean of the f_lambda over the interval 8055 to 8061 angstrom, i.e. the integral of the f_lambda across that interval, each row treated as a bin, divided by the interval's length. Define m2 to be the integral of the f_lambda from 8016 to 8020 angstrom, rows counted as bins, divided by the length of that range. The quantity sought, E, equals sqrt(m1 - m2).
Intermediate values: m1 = 2.25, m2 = 2.15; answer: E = 0.32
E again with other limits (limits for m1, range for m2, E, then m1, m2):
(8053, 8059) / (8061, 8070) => 0.26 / 2.23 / 2.16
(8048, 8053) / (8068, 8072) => 0.38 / 2.21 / 2.07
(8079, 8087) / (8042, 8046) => 0.19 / 2.14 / 2.10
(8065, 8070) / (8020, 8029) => 0.18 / 2.15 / 2.11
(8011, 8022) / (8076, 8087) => 0.08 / 2.16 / 2.15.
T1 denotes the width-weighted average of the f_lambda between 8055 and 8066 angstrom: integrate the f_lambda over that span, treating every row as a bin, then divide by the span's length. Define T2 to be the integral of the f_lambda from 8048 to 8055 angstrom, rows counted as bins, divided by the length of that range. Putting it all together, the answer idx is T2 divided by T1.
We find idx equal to 0.99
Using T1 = 2.23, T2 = 2.21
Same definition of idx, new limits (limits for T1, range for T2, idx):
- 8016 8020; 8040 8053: 1.00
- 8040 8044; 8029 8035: 1.03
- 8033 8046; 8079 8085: 0.99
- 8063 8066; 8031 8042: 1.00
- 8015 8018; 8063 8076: 1.01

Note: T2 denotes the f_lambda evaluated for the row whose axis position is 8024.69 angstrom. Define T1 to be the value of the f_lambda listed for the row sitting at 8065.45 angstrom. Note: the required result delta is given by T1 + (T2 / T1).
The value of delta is 3.19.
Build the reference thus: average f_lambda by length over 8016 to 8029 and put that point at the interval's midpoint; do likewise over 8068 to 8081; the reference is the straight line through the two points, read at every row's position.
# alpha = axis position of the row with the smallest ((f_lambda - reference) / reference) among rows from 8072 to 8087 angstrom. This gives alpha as 8074.74 angstrom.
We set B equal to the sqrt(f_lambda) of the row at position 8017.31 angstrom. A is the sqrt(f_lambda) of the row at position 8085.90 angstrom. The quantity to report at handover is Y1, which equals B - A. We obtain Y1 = 0.02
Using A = 1.44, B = 1.46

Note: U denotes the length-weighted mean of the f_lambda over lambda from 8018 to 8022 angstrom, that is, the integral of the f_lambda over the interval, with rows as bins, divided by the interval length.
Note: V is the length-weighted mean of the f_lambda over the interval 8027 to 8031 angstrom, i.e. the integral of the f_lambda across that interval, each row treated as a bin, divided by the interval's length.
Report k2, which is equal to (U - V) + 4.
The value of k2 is 4.02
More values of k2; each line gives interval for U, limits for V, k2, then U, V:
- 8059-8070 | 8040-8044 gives 4.01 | 2.18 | 2.17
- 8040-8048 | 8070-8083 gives 3.96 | 2.10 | 2.14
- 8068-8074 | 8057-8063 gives 3.87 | 2.08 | 2.22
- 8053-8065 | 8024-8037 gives 4.05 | 2.22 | 2.17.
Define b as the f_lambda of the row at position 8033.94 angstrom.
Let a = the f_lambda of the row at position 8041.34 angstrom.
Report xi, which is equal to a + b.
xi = 4.42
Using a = 2.168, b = 2.249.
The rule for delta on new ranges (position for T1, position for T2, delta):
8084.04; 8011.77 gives 3.13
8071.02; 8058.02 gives 3.13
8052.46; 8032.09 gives 3.22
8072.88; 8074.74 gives 3.10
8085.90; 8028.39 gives 3.07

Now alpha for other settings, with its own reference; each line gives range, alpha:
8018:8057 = 8046.90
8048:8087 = 8071.02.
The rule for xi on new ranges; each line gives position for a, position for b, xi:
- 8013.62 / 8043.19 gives 4.43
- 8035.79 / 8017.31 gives 4.29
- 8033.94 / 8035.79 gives 4.41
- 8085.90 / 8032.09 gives 4.29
